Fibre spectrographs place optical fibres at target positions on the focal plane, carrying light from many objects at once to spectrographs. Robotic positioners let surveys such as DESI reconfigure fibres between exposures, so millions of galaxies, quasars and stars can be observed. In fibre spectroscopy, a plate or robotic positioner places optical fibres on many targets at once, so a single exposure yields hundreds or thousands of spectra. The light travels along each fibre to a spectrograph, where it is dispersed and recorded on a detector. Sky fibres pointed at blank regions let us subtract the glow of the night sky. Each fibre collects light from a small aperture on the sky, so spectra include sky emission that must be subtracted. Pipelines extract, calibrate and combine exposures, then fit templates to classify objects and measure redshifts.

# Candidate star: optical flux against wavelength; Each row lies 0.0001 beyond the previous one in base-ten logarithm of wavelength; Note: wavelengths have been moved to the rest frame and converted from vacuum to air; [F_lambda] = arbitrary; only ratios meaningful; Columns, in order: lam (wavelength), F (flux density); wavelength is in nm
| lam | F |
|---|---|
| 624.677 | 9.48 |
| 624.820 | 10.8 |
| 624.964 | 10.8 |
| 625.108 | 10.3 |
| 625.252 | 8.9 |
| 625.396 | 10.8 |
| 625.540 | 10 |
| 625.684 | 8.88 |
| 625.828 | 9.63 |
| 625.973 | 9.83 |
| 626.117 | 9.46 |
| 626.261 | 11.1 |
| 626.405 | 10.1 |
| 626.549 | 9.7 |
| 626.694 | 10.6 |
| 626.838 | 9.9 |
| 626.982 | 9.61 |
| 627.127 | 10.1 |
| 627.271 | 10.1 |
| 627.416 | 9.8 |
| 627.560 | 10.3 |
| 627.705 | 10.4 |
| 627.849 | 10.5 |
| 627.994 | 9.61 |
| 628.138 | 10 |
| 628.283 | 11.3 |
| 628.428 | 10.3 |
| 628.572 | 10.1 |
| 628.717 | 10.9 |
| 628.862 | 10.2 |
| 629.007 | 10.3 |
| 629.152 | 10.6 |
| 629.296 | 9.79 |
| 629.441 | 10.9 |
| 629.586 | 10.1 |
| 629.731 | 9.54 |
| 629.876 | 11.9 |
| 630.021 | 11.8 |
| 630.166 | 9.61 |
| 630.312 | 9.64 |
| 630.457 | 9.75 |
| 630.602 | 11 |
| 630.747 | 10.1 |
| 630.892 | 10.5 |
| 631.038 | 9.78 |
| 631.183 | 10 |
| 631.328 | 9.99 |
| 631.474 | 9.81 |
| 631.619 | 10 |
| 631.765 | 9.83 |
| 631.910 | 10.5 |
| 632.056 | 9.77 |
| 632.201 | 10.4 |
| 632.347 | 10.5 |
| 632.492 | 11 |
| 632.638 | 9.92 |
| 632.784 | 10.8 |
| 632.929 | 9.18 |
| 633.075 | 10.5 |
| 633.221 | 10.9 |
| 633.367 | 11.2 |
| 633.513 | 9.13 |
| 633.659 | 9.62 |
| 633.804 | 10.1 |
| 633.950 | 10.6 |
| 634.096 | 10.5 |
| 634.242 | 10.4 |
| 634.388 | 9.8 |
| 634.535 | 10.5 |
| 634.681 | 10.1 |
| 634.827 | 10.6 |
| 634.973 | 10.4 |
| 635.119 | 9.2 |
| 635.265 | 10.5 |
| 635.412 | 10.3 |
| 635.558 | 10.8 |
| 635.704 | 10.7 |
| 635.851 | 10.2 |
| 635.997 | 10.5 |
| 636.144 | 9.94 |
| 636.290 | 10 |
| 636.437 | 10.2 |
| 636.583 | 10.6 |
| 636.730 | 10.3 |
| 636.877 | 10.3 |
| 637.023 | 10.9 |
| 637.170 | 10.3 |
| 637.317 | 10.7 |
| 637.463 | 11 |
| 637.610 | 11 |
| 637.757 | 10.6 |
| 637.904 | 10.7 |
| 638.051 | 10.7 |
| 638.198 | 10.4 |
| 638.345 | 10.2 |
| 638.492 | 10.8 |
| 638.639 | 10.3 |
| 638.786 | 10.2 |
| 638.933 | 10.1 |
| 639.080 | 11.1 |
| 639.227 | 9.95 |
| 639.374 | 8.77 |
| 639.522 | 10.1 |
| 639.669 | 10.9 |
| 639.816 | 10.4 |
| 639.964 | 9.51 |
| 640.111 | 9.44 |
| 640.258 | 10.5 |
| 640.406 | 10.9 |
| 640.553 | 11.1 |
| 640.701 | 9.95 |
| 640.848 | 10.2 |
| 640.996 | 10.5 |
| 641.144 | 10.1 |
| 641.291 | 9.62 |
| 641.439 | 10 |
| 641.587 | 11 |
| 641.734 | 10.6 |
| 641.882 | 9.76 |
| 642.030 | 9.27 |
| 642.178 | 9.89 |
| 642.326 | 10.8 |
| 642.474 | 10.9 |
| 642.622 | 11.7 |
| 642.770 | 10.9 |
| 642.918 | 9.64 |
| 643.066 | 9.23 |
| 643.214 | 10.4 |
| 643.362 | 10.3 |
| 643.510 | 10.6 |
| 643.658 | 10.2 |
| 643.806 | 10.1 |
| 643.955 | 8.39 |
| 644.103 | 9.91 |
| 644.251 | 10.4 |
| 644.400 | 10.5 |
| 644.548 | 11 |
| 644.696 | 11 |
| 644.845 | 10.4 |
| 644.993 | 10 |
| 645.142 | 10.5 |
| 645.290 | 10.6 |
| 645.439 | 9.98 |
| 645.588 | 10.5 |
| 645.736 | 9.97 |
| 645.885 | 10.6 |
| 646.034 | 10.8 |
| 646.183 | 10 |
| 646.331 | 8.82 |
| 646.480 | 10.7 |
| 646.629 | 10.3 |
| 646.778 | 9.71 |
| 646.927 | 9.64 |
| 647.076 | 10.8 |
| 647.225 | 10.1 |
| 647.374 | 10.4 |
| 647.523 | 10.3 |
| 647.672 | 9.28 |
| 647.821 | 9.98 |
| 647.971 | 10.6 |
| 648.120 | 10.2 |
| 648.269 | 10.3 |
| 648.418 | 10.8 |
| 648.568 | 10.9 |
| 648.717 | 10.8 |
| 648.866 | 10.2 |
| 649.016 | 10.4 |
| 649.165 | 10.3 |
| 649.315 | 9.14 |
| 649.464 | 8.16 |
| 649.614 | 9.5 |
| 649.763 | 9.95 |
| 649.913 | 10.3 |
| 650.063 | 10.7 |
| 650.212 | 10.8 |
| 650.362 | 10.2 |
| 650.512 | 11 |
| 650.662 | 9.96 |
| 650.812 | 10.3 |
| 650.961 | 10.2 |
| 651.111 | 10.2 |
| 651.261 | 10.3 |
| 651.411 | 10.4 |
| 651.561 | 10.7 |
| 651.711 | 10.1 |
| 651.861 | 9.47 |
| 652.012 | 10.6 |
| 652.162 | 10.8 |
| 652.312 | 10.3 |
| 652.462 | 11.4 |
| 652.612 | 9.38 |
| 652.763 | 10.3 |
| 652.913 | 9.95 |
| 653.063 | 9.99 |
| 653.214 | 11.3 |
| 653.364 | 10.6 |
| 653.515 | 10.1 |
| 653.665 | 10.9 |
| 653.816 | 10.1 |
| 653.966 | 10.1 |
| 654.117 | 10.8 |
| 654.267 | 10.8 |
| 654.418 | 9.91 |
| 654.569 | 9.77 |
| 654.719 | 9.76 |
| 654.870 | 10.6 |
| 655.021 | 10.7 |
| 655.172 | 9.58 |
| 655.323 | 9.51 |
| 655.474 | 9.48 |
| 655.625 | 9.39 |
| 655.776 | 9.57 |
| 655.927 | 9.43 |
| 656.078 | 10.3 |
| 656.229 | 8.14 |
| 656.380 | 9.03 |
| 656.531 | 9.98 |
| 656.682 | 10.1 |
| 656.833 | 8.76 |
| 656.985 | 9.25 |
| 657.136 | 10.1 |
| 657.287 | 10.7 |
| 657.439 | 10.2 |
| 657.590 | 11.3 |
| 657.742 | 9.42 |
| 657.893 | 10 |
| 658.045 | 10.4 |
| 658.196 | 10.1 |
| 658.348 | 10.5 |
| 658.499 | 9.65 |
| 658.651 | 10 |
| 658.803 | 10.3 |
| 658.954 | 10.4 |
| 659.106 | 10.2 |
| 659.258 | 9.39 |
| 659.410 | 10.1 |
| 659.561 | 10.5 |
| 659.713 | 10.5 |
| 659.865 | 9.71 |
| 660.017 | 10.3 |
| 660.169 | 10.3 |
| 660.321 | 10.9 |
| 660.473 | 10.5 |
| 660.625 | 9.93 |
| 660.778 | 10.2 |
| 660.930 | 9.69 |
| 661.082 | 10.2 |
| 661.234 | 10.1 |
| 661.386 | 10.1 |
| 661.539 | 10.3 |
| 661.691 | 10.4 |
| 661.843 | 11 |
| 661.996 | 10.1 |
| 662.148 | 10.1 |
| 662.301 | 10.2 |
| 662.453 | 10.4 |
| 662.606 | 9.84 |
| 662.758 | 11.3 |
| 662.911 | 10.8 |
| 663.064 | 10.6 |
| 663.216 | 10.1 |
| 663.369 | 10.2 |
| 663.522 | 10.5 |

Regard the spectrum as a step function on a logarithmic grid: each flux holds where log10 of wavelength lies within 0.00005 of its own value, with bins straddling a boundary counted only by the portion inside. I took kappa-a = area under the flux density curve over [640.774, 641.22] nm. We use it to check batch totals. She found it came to 5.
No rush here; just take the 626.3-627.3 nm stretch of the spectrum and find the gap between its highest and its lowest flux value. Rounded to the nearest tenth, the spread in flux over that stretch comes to 1.0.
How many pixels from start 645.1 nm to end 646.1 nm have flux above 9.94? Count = 7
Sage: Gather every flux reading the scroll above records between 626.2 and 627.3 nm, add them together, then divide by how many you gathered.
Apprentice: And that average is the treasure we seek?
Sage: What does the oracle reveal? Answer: 10.15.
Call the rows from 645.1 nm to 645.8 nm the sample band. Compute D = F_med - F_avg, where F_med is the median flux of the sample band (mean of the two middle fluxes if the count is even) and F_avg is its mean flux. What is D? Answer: 0.19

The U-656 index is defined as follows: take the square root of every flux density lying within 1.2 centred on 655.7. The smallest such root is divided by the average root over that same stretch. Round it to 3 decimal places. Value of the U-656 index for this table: 0.930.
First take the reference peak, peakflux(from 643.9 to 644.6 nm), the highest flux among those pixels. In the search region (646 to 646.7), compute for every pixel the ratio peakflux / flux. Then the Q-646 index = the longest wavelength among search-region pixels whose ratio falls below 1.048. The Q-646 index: 646.480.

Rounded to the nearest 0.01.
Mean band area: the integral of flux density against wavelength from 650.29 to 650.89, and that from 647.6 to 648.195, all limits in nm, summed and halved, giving 6.09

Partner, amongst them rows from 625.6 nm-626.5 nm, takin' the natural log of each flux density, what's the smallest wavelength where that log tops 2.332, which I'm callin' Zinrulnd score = 626.261 nm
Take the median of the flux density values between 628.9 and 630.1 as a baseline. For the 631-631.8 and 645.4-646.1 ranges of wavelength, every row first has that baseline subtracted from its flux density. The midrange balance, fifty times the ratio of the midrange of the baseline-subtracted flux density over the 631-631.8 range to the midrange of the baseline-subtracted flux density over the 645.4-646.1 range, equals 431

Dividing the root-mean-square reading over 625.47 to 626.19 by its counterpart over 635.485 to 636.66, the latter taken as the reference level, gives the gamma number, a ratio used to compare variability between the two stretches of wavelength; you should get 0.92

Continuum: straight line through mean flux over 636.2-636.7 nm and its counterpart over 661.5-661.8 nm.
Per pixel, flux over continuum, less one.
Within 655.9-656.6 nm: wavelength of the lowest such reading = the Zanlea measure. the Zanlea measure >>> 656.229 nm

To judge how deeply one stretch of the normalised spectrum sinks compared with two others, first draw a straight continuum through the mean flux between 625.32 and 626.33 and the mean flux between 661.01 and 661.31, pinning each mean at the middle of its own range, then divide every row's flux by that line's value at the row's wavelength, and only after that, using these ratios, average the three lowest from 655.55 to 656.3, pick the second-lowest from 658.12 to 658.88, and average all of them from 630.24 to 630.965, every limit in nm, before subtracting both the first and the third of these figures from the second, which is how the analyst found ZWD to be -0.92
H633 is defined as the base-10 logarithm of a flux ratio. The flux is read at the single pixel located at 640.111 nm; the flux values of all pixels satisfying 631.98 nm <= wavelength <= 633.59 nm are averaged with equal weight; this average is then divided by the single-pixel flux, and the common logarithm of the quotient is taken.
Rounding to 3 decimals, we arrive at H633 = 0.038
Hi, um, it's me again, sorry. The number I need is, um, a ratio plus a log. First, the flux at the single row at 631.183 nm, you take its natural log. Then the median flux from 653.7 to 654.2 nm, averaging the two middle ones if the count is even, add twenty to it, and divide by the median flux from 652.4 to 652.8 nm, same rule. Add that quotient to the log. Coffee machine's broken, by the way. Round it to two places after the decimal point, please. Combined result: 5.22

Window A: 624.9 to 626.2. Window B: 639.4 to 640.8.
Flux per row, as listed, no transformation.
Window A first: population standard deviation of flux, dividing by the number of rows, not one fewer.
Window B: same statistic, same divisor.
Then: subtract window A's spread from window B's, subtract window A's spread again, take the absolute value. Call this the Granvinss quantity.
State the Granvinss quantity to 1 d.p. 0.8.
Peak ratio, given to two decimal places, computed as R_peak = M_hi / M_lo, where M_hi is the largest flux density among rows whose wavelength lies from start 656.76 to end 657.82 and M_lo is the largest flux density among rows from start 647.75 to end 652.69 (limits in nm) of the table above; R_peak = 0.99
